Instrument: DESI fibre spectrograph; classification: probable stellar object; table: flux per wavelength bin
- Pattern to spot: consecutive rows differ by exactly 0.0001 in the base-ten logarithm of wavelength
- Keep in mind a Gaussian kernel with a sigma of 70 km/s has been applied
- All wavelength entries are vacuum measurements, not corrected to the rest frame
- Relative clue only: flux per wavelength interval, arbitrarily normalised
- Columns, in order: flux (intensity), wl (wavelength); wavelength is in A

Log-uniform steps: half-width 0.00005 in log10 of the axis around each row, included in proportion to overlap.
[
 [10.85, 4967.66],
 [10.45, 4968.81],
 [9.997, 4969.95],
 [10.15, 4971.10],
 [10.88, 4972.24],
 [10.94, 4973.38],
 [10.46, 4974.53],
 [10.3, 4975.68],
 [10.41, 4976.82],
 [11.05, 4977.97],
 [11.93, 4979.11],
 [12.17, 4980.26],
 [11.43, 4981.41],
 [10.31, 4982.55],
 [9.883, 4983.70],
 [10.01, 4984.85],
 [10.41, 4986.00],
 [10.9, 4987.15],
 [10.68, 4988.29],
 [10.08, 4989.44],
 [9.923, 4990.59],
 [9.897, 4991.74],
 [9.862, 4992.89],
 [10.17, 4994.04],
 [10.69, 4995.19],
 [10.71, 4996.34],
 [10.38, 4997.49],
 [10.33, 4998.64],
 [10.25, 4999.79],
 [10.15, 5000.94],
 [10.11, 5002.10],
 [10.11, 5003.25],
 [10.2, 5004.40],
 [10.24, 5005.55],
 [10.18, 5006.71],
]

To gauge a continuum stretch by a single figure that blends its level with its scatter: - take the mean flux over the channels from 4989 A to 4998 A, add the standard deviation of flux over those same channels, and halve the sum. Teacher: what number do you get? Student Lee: 5.3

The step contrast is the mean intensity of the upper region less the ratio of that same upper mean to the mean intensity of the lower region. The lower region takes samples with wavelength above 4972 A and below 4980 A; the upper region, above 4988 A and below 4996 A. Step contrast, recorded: 9.25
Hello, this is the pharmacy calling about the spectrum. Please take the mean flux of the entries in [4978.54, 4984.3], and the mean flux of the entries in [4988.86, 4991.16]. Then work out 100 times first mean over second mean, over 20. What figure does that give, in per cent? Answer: 5.6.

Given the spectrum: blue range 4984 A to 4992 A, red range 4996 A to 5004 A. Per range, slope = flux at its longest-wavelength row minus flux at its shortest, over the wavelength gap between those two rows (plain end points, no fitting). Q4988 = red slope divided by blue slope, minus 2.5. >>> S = 2.8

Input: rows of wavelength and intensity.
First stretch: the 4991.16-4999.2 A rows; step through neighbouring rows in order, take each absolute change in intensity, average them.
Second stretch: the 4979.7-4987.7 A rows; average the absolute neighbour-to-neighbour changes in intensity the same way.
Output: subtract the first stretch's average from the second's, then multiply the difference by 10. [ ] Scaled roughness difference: 3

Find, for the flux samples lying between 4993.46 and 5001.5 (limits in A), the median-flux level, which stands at 10.3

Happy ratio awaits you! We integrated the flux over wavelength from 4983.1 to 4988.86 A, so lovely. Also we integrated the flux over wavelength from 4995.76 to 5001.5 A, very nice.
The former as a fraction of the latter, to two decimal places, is 1.00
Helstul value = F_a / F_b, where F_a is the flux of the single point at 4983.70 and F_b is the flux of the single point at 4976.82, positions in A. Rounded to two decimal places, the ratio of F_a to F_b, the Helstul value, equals 0.95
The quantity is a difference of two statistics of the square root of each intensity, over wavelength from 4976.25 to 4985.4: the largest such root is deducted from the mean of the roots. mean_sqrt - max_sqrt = -0.189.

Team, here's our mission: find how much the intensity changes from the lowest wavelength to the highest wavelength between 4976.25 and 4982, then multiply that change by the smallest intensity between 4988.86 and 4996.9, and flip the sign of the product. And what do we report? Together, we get -10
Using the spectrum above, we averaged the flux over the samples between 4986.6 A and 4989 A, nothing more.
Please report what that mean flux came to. 10.8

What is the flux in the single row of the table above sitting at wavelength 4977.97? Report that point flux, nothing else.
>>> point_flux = 11.05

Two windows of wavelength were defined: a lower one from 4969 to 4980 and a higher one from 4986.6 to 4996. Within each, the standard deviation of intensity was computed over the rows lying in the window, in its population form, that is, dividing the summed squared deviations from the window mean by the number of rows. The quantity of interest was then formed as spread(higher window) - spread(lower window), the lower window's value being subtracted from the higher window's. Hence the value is -0.17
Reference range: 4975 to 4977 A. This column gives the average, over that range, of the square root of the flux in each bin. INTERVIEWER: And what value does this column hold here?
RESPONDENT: 3.22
